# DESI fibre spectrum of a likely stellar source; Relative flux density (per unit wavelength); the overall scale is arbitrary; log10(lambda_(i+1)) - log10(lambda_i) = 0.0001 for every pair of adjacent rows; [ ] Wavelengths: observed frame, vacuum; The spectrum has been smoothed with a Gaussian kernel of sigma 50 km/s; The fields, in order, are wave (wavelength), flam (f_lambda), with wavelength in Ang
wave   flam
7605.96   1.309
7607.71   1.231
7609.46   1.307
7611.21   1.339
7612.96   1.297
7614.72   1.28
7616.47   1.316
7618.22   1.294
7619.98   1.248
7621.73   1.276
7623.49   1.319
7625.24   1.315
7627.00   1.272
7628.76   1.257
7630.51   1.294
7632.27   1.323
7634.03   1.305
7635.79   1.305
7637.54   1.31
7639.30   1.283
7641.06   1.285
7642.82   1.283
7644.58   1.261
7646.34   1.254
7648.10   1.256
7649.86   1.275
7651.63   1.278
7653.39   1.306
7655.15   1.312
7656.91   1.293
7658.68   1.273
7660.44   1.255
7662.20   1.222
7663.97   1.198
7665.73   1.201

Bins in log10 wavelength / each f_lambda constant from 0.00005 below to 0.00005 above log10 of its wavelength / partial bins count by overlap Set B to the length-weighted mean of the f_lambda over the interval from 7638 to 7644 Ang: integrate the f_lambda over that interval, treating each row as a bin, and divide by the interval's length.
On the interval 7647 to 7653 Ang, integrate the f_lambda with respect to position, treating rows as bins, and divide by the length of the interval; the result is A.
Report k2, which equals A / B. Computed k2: 0.99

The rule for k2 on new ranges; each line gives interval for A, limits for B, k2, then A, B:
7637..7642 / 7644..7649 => 1.03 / 1.29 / 1.26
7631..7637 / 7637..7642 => 1.01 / 1.31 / 1.29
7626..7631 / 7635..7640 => 0.98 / 1.27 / 1.30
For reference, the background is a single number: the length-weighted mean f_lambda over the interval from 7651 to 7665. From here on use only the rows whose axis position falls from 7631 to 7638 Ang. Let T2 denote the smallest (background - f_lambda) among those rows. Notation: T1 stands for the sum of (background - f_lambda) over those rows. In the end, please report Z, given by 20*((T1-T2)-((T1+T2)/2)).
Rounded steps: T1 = -0.18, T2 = -0.056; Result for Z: -0.1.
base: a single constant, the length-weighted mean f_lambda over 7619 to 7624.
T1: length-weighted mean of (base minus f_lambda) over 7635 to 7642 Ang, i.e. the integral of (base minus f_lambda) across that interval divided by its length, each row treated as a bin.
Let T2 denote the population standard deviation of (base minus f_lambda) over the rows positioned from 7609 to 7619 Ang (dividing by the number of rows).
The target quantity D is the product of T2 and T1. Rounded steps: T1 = -0.0185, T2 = 0.019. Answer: -0.0003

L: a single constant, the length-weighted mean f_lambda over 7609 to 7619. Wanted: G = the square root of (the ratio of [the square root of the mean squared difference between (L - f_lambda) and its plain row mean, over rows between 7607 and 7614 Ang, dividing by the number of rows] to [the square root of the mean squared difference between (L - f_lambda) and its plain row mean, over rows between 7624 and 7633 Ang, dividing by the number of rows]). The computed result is 1.25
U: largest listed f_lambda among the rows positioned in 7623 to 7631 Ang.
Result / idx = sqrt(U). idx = 1.15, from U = 1.319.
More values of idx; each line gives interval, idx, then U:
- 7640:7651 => 1.13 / 1.285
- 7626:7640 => 1.15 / 1.323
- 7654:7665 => 1.15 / 1.312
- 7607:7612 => 1.16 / 1.339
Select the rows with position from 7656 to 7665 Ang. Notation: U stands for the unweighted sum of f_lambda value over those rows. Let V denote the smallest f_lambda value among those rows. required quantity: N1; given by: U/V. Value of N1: 5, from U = 6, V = 1.198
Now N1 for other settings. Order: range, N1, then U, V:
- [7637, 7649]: 7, 9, 1.254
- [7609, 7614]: 3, 4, 1.297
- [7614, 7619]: 3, 4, 1.28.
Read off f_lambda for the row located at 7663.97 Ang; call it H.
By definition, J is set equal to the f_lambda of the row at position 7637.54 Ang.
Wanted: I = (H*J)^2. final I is 2.46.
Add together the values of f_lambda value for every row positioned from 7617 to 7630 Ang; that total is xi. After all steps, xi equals 8.98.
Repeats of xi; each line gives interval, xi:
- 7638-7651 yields 8.90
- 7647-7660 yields 8.99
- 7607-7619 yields 9.06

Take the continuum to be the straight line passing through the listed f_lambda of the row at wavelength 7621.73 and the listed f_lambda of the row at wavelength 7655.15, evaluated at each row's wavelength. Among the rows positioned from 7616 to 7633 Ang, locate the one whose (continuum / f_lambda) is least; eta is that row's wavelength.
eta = 7616.47 Ang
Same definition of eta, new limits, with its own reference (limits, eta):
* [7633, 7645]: 7637.54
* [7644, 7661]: 7655.15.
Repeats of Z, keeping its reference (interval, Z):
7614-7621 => 0.8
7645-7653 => 0.4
